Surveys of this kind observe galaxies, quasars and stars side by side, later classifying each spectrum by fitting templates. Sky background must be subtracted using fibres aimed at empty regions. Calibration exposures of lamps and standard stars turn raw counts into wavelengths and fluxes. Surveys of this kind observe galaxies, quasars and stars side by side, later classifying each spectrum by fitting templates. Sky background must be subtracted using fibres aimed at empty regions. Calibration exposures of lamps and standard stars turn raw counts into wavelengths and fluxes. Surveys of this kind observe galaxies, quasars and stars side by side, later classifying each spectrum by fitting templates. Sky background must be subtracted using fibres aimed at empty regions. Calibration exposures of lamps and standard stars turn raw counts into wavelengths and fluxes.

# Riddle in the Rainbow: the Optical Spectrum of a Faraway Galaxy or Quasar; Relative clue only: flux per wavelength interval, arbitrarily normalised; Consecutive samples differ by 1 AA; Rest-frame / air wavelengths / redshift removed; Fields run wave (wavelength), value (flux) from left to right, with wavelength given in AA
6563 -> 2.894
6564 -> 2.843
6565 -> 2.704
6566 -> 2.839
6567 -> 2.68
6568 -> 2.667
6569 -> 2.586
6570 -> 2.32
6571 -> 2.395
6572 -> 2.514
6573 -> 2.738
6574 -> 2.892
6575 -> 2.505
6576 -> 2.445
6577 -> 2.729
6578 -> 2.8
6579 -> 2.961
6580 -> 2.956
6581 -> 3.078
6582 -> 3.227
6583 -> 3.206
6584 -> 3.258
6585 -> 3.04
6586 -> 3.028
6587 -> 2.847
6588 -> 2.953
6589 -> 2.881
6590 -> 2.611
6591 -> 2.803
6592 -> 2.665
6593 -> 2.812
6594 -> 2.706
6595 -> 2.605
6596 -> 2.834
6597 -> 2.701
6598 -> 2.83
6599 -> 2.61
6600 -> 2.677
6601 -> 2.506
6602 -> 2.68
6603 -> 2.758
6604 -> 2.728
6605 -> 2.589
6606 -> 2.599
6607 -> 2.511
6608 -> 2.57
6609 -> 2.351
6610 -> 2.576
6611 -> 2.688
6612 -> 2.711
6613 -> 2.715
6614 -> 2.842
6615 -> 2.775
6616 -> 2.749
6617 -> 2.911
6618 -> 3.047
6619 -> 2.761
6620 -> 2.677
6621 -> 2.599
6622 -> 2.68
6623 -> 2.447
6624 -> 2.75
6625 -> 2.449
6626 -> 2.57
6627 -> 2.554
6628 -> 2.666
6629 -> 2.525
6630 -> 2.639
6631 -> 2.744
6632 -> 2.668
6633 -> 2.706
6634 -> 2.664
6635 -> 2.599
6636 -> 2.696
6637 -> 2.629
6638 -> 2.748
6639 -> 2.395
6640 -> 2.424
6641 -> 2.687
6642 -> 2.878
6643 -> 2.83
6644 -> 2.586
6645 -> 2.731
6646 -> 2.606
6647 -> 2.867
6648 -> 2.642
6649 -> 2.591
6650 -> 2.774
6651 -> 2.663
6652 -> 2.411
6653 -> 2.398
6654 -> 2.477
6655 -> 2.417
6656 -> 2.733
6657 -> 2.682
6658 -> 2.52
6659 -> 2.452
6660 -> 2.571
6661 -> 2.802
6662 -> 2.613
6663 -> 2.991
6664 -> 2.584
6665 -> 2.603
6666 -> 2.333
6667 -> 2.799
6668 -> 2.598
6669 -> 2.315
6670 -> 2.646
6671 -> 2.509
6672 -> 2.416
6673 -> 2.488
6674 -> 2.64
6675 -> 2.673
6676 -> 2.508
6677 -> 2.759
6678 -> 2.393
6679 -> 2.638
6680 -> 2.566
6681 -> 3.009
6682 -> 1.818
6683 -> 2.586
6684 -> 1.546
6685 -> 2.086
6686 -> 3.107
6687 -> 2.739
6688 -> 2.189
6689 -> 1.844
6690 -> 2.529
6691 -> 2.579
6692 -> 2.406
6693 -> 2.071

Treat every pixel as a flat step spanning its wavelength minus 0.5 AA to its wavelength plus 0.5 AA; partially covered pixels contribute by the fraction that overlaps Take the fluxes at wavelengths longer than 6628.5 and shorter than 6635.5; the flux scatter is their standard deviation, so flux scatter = 0.07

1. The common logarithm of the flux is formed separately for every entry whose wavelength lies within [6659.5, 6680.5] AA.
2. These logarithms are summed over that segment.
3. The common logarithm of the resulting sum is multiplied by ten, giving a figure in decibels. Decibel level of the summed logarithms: 9.38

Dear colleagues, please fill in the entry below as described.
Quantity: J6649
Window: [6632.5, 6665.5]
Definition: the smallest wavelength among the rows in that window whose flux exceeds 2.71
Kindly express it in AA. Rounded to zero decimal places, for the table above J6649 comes 6638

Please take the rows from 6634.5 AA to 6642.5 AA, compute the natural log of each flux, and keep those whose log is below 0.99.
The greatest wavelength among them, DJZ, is 6641 AA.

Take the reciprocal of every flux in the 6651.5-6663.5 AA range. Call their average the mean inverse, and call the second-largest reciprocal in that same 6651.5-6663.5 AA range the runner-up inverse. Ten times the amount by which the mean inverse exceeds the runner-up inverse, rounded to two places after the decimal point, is -0.27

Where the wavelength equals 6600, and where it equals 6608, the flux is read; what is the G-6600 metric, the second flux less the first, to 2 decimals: -0.11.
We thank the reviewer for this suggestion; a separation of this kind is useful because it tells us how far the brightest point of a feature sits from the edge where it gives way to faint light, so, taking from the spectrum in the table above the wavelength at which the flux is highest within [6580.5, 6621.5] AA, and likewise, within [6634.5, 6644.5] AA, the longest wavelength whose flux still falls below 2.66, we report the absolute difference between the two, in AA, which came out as 60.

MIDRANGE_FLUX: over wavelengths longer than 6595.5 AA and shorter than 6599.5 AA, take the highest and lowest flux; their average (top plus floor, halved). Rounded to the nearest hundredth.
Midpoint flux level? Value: 2.72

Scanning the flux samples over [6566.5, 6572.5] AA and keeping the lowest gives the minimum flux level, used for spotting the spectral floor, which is 2.32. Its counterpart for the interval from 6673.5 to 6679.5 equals 2.393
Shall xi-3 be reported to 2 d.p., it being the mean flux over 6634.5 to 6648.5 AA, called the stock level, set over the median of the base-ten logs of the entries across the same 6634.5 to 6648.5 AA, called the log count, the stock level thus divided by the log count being 6.26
